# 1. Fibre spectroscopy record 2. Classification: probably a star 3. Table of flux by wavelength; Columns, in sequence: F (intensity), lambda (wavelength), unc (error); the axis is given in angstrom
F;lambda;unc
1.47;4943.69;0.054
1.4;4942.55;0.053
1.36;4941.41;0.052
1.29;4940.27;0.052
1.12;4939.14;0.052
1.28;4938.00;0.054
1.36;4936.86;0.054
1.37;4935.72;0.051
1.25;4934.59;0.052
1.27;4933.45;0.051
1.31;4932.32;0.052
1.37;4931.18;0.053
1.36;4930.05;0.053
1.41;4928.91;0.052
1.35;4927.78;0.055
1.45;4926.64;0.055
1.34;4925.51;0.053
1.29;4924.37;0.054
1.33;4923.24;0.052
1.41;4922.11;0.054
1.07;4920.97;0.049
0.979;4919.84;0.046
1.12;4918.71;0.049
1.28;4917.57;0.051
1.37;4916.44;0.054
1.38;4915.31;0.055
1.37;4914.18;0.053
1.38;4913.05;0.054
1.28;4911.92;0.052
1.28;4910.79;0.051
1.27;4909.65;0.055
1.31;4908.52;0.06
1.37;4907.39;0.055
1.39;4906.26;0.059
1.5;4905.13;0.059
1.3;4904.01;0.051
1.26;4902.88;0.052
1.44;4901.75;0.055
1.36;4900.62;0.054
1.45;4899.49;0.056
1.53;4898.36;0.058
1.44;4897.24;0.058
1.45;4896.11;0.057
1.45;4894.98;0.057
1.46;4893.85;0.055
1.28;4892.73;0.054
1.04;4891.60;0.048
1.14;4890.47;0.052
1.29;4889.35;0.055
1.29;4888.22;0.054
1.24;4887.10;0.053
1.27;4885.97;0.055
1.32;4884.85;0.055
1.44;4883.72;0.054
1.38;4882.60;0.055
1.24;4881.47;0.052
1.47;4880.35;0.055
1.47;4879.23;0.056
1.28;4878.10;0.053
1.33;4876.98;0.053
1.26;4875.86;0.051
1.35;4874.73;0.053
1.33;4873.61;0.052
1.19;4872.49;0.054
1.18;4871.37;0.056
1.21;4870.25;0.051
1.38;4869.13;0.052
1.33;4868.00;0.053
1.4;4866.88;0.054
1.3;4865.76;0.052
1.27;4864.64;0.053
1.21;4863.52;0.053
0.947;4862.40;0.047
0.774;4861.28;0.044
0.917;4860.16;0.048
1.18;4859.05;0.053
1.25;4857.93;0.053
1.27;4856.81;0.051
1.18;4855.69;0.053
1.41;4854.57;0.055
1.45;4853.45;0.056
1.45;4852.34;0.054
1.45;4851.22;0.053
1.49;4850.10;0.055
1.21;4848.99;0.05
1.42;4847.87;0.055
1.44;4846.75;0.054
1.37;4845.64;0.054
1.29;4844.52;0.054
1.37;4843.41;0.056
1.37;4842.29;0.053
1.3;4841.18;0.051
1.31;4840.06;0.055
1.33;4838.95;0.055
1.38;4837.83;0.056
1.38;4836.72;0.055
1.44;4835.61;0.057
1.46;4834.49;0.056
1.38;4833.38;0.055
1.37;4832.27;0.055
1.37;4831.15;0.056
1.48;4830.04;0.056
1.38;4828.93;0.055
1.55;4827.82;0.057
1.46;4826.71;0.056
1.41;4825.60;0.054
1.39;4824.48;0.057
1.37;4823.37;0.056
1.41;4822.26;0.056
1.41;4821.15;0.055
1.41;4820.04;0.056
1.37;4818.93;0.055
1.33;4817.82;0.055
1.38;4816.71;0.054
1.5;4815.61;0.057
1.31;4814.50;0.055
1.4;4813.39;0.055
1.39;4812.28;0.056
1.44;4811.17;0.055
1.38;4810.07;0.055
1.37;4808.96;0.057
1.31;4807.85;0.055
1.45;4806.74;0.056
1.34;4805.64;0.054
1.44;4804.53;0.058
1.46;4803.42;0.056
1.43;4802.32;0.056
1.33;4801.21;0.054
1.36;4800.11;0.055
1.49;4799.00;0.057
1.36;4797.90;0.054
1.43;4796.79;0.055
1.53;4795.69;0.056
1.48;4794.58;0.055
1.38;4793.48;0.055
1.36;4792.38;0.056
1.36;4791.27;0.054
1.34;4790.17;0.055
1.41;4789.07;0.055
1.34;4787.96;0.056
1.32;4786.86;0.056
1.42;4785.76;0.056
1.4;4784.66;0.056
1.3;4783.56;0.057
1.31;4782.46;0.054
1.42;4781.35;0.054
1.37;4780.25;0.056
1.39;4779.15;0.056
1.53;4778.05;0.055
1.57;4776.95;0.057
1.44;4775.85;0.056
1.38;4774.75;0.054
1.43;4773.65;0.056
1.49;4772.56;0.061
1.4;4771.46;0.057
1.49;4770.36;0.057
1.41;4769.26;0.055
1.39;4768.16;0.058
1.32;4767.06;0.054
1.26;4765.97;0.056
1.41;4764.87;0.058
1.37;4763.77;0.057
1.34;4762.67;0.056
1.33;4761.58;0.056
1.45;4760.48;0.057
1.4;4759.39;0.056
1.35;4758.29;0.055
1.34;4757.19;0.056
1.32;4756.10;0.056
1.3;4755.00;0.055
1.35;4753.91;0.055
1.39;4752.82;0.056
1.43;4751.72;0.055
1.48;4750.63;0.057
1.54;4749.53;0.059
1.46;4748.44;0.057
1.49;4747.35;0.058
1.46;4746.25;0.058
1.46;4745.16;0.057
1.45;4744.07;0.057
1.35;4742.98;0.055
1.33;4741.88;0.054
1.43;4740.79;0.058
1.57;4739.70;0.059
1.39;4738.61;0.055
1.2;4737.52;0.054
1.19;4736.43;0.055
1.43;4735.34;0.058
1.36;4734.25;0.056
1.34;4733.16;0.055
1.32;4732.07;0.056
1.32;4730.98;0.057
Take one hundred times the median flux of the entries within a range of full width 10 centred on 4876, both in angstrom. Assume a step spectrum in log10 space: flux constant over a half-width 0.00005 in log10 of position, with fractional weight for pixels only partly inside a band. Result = 133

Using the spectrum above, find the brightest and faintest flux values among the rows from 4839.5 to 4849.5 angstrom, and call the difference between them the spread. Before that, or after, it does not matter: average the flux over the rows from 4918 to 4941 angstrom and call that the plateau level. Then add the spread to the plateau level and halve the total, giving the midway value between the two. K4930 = 0.76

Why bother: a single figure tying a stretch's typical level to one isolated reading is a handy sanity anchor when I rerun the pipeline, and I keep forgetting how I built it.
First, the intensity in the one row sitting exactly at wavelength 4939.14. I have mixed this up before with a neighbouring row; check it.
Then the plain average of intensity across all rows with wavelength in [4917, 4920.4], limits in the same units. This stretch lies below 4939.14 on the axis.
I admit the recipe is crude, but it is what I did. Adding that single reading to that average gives 2.25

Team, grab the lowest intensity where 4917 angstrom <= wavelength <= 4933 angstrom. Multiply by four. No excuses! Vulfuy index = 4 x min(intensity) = 3.92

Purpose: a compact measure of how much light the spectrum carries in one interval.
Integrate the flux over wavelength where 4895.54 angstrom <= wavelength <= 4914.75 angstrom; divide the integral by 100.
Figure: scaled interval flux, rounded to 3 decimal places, 0.264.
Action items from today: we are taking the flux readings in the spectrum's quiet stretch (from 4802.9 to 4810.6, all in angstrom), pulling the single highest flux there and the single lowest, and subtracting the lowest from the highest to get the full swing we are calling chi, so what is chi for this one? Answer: 0.15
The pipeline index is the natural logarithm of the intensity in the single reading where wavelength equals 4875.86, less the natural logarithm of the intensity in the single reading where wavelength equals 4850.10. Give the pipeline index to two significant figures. -0.17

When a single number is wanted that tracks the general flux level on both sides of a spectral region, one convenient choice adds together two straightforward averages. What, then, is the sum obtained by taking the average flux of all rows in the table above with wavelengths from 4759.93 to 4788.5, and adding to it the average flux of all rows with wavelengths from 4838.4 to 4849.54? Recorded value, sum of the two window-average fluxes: 2.74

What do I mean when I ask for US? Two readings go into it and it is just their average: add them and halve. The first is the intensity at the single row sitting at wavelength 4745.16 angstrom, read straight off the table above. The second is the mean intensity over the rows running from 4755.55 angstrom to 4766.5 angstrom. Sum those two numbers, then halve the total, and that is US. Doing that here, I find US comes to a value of 1.41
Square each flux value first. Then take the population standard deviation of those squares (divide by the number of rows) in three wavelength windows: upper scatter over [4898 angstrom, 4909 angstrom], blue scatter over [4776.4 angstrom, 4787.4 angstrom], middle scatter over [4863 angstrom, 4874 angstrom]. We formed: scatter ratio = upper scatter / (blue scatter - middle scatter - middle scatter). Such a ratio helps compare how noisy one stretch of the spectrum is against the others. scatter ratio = -1.6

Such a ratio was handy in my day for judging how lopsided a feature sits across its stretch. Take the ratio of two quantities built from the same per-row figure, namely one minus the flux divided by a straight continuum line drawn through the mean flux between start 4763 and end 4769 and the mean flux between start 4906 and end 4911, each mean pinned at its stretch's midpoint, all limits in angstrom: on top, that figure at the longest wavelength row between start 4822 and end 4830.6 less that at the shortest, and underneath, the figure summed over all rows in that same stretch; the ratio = 0.1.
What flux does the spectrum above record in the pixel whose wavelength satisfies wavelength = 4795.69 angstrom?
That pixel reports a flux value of 1.53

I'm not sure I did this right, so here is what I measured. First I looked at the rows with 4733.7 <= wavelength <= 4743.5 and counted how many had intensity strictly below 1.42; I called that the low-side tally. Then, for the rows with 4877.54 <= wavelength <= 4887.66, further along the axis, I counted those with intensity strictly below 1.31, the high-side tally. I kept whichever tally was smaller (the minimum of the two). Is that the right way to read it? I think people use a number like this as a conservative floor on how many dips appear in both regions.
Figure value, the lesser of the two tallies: 4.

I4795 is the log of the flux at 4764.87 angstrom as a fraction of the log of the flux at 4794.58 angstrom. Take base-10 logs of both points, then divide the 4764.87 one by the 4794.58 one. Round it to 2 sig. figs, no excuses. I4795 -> 0.88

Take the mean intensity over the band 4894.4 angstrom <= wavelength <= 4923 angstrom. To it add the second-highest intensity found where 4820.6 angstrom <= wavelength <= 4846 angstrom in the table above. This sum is 2.82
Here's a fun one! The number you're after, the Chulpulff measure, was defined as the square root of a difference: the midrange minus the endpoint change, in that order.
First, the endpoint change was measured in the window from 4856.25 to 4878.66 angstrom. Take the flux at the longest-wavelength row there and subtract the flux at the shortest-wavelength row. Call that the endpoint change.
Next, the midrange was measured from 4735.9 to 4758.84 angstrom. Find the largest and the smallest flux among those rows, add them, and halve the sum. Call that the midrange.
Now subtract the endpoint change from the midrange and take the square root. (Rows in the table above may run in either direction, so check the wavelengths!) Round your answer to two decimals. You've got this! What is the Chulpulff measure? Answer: 1.17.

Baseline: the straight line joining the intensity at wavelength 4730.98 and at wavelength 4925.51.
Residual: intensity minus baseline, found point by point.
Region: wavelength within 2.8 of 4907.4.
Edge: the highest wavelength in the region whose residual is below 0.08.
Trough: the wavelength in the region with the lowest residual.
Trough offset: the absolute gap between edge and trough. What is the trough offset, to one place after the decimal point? 0.0 angstrom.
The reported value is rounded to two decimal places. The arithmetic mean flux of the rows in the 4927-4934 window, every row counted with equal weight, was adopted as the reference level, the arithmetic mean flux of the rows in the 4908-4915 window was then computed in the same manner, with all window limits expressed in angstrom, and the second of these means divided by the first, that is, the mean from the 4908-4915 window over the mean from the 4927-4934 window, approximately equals 0.98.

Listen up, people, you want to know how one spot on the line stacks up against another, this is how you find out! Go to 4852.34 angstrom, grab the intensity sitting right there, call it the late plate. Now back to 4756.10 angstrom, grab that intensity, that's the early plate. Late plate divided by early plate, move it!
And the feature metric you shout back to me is 1.10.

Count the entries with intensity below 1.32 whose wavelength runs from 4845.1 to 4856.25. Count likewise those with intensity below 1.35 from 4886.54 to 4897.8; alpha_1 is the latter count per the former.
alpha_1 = 3.0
